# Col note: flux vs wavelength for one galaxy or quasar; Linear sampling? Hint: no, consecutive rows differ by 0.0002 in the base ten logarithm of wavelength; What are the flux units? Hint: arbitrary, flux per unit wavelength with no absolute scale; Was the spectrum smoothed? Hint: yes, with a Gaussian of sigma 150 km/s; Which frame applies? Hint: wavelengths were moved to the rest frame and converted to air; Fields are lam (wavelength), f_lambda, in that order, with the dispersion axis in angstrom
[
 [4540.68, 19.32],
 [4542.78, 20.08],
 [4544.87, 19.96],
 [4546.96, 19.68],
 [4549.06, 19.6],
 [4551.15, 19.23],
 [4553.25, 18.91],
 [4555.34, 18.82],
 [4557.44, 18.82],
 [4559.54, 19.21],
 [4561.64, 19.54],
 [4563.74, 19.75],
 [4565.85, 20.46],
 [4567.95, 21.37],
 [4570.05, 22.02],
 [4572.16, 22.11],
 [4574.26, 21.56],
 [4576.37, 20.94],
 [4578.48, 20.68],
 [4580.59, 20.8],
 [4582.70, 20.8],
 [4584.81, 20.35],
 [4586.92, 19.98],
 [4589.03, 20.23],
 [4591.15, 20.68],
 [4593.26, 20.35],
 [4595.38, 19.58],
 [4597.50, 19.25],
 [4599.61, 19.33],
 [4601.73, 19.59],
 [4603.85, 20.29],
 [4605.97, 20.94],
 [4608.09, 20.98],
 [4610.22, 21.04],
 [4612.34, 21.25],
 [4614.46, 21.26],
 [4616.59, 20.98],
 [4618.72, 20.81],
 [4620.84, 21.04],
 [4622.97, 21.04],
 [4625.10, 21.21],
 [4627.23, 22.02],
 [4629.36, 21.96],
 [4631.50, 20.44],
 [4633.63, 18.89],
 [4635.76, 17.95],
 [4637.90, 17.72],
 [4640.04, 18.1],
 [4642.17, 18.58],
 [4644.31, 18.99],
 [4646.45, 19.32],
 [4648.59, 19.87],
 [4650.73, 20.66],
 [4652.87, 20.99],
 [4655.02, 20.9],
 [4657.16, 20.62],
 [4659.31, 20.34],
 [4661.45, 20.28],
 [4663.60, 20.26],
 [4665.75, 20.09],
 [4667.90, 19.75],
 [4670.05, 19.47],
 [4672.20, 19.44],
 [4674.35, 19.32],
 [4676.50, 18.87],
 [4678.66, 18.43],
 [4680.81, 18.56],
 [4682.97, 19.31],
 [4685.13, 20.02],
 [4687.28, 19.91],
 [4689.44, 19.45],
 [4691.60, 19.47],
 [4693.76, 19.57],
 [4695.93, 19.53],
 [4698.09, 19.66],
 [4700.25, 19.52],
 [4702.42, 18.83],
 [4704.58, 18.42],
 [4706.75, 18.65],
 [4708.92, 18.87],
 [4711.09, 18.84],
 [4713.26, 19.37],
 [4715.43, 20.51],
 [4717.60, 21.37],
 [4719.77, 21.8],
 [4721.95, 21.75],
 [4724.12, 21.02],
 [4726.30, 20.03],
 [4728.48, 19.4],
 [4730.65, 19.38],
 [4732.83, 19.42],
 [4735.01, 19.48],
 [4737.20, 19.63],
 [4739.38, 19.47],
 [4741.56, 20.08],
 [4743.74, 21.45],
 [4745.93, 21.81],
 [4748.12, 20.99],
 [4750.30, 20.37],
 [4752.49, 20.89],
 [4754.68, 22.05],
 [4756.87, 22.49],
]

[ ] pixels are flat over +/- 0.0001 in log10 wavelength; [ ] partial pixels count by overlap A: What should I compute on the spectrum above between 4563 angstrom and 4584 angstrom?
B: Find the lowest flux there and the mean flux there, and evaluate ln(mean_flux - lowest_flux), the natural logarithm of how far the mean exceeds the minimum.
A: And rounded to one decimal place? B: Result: 0.3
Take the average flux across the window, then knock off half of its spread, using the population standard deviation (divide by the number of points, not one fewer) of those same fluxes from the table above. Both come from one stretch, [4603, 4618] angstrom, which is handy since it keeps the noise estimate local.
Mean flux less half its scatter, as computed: 20.8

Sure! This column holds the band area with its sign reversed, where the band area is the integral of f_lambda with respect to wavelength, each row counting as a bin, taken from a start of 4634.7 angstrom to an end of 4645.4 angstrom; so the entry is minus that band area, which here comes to -195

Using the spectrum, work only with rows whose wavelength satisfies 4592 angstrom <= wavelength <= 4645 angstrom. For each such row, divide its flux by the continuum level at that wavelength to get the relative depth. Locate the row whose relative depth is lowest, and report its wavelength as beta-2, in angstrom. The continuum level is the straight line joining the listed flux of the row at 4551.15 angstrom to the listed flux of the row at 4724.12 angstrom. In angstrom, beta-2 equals 4637.90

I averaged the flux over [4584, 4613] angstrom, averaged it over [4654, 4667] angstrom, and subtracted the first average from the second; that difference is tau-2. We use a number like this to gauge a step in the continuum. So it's 0.1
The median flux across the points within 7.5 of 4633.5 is 18.9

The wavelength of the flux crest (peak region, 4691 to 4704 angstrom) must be 4698.09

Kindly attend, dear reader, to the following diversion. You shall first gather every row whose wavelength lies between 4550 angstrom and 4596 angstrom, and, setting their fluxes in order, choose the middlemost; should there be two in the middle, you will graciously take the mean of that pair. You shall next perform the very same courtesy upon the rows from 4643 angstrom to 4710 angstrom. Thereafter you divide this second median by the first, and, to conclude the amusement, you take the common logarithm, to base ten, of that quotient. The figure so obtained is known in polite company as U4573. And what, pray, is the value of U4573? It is -0.018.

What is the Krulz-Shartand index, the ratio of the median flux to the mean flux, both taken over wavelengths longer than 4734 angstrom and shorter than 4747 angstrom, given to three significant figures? 0.977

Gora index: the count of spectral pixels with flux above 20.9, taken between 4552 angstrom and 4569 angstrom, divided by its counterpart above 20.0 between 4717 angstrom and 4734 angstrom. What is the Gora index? 0.20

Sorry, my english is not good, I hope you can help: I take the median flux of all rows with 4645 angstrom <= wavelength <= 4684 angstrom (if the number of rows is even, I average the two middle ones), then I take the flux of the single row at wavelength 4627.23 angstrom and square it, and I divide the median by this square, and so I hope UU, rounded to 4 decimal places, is 0.0409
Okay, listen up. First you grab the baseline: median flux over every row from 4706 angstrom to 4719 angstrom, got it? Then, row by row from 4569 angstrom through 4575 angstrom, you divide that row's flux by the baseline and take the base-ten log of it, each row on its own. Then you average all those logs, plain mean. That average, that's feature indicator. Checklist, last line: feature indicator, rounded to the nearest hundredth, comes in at 0.06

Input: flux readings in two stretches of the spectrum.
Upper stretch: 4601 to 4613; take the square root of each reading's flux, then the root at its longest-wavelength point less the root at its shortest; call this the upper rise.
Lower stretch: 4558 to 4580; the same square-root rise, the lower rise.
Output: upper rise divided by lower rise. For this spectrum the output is 1.1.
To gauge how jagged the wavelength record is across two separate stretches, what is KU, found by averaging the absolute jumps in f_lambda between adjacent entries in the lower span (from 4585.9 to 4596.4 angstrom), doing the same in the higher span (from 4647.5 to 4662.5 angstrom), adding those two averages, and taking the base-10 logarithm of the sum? -0.12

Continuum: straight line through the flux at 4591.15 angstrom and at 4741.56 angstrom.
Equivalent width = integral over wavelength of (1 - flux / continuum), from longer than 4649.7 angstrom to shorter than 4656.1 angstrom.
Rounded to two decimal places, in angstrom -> -0.13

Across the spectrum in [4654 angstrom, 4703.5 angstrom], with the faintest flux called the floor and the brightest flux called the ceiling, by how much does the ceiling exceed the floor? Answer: 2.5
